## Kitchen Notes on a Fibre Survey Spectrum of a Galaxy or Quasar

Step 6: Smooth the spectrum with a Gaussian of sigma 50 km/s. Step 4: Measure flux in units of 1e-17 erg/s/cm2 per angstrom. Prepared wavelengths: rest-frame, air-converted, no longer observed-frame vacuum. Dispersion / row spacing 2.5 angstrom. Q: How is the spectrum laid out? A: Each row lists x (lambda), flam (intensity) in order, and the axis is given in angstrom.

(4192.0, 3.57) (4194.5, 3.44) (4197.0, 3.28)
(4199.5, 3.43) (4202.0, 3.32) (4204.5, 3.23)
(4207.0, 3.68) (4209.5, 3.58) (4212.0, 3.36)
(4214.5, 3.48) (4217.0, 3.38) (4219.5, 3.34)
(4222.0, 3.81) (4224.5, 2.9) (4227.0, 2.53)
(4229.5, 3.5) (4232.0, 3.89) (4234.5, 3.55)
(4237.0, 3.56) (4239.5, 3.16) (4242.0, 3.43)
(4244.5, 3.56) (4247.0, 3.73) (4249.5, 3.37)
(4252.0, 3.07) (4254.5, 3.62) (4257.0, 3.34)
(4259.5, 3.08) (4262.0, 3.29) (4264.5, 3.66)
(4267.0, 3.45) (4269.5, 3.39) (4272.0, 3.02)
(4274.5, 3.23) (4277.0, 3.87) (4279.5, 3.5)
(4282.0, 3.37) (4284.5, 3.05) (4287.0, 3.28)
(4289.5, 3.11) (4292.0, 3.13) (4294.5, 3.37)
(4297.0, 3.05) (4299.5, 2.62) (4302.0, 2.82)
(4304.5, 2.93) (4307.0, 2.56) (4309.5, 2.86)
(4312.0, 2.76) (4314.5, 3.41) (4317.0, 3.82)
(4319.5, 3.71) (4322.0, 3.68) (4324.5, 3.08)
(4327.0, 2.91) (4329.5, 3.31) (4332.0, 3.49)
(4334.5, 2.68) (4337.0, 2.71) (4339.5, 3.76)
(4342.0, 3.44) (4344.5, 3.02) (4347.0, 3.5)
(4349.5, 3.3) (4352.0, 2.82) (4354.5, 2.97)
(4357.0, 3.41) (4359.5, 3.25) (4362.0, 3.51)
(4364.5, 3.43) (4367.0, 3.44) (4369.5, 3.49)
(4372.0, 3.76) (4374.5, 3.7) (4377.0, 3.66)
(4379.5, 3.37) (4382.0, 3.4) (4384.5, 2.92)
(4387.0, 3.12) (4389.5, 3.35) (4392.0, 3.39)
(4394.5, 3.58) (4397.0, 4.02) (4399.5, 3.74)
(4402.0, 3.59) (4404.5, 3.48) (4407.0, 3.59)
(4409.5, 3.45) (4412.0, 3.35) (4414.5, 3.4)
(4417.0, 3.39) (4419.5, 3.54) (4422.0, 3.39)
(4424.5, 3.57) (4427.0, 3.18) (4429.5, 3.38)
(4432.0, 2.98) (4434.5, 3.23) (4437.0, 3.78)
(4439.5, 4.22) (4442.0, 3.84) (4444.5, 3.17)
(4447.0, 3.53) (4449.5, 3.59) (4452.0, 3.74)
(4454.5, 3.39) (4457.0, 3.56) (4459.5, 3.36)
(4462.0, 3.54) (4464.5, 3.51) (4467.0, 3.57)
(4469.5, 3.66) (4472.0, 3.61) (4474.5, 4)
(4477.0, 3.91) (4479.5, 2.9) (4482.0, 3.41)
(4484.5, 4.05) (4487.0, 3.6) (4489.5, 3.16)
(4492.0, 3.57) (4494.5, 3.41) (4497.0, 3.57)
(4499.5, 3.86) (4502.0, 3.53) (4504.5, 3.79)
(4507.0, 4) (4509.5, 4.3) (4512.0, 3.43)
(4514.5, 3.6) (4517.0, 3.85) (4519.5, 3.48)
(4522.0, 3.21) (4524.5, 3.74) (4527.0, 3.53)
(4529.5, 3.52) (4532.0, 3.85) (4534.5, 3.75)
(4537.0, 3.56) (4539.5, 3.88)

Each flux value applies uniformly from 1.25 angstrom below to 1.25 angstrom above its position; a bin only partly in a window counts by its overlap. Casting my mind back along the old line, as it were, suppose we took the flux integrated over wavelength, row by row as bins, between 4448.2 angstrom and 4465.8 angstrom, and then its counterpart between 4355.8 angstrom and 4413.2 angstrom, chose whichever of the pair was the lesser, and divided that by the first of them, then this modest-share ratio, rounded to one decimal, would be 1.0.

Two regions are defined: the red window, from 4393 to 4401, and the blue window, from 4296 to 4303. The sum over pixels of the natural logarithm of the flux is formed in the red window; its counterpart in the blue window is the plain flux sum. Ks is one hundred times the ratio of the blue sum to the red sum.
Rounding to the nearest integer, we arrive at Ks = 213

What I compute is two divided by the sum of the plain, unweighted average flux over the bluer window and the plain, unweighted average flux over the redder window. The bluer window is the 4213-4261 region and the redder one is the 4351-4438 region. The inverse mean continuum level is 0.294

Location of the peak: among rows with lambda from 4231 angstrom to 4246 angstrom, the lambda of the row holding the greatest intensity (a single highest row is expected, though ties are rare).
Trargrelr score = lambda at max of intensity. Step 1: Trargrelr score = 4232.0 angstrom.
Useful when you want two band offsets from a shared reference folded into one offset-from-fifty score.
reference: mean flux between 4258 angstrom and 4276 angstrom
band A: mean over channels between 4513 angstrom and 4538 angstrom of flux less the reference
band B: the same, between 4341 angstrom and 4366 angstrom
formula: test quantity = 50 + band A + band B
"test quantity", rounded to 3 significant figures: 50.3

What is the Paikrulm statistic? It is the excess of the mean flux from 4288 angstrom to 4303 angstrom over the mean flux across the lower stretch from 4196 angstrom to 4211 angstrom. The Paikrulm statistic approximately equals -0.40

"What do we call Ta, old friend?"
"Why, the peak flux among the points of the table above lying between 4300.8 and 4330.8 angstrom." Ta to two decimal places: 3.82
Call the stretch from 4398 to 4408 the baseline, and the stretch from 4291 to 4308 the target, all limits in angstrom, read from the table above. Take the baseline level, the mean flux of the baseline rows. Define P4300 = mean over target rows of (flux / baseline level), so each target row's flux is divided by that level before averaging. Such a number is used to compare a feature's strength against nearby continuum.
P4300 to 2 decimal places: 0.81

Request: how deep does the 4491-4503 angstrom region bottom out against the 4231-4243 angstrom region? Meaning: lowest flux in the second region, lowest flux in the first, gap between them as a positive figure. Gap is 0.25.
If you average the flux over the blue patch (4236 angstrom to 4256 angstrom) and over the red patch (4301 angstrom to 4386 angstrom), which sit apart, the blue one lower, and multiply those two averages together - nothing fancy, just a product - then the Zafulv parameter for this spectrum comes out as 11.2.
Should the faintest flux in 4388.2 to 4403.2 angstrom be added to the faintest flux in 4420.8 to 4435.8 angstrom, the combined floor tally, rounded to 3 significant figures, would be 6.33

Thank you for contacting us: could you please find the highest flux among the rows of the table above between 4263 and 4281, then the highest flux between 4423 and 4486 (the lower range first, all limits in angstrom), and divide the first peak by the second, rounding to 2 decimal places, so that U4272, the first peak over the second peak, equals 0.92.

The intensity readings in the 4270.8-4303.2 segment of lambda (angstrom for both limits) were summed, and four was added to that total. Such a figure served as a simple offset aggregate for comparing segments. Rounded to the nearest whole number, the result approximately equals 45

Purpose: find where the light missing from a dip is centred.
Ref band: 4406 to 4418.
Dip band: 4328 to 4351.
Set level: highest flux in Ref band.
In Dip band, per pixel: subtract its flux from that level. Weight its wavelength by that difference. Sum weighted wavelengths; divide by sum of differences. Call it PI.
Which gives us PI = 4338.4 angstrom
